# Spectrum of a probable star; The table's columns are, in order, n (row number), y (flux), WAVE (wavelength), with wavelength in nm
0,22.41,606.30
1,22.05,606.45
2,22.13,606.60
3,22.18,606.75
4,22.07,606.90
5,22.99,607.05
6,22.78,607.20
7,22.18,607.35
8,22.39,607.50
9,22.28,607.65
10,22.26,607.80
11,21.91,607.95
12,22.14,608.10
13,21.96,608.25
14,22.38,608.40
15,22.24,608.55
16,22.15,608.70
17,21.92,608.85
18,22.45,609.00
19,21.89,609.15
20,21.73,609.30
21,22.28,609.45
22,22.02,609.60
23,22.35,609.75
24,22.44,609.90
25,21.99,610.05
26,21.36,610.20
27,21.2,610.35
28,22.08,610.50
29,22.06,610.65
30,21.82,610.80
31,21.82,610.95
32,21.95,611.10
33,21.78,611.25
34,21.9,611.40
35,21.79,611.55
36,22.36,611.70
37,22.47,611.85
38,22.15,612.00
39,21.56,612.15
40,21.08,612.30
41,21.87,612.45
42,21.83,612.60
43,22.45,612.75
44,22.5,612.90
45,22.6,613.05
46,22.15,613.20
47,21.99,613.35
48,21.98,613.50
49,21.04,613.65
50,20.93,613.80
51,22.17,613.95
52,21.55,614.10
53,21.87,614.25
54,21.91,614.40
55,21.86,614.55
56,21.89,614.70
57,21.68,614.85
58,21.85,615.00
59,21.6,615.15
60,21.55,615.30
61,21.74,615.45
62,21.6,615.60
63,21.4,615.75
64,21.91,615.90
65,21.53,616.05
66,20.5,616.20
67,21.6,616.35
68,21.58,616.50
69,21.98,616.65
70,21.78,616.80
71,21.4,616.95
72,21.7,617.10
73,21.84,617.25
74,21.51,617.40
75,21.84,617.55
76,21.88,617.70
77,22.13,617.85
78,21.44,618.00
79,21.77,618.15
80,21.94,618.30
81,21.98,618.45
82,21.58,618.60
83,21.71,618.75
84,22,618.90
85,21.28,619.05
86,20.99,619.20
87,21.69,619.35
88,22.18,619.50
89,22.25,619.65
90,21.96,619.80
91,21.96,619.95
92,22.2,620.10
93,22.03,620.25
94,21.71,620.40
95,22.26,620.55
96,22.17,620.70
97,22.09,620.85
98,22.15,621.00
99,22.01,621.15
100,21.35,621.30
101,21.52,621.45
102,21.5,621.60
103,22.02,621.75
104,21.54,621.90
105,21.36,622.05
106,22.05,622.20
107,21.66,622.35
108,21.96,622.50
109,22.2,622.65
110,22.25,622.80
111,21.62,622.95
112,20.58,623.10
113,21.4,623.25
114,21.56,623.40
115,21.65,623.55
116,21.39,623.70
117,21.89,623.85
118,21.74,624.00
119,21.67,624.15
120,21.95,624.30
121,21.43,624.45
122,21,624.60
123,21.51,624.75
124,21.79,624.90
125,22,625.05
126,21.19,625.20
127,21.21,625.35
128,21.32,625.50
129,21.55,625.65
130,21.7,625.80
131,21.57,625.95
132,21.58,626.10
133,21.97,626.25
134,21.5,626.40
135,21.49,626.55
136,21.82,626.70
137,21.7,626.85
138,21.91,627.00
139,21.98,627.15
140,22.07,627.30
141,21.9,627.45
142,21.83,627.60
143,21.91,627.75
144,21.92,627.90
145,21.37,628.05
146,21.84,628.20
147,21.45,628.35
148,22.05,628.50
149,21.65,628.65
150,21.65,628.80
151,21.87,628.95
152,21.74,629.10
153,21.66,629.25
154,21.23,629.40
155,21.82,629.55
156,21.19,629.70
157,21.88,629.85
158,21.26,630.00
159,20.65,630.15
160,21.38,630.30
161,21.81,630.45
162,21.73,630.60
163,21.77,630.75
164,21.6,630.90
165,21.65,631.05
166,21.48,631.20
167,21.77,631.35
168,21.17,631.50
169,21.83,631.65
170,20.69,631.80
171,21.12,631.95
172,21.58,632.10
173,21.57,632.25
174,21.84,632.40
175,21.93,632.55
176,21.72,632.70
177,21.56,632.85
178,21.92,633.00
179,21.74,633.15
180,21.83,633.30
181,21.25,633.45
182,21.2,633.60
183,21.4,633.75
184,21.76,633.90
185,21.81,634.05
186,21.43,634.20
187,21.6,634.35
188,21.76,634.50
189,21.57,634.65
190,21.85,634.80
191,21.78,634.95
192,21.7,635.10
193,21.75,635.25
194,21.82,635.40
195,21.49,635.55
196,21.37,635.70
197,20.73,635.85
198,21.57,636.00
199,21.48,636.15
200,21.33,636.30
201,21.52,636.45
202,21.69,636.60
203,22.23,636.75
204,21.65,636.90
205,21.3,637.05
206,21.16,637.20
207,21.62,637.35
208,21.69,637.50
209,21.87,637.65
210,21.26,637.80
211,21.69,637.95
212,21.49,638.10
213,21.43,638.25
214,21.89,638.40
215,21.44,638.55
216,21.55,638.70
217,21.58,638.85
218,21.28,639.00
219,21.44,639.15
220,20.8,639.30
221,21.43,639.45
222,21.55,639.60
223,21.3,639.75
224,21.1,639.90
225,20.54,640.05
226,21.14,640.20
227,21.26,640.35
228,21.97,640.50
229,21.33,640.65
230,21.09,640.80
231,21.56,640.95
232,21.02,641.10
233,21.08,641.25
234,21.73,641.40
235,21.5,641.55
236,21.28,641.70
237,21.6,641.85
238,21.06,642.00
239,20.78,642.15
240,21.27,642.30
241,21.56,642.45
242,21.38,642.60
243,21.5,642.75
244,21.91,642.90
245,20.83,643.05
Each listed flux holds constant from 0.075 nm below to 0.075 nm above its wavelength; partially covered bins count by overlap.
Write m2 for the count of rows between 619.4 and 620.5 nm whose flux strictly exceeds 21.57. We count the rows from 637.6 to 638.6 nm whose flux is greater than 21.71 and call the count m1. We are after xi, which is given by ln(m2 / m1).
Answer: 1.3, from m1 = 2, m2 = 7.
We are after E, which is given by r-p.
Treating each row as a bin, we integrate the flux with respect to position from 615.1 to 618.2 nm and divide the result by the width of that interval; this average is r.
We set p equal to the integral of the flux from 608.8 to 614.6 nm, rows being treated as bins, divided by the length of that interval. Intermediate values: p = 21.9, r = 21.6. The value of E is -0.30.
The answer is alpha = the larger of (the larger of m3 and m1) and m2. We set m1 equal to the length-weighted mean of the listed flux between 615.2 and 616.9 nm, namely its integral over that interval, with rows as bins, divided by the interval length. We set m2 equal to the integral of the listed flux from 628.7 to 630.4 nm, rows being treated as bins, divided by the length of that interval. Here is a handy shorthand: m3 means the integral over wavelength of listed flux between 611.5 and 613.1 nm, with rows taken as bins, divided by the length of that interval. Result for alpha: 22.1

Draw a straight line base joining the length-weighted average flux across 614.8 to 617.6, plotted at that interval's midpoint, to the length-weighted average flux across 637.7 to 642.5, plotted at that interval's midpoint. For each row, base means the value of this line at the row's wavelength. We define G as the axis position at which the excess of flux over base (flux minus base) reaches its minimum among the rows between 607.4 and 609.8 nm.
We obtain 609.30 nm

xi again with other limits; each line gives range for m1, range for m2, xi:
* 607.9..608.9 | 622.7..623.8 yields -0.8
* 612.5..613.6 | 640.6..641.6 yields -1.9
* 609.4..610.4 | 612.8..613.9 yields 0.0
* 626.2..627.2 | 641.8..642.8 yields -1.4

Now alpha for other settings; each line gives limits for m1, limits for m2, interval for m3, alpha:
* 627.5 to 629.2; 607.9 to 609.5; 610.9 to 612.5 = 22.1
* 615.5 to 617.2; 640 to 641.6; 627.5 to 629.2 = 21.8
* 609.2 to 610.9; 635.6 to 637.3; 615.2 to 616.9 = 21.9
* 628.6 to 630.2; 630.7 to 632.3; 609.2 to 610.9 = 21.9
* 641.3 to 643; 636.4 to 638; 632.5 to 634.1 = 21.6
